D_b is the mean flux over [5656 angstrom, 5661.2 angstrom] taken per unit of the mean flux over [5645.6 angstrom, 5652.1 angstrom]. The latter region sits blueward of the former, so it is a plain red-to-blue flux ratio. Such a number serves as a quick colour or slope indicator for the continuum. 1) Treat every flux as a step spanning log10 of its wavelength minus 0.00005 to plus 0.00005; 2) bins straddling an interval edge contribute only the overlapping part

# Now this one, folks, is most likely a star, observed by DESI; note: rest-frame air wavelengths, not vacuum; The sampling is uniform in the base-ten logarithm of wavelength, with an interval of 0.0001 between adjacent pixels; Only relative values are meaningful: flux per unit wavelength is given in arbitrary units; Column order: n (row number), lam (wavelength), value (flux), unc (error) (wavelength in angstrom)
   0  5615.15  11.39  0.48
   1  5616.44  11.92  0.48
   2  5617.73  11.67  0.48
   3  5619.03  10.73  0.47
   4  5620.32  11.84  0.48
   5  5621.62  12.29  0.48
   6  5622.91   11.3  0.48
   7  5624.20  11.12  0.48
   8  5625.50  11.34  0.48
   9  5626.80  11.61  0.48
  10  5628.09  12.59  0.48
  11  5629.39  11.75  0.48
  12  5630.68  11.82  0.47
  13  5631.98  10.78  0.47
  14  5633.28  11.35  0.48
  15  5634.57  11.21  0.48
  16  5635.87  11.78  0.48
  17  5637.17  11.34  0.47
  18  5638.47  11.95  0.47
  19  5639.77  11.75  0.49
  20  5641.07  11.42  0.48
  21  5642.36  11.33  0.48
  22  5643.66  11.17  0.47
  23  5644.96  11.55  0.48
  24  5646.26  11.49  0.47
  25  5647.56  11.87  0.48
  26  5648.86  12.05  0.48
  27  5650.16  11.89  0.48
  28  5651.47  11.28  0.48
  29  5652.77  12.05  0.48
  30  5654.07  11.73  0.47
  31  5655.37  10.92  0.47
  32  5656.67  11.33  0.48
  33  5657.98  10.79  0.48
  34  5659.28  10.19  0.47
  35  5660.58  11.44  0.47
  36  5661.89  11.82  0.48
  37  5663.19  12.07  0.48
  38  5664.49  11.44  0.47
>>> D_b 0.934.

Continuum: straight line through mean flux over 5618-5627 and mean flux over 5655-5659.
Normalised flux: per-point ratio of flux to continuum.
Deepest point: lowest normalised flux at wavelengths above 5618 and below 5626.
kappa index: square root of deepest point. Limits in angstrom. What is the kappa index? 0.97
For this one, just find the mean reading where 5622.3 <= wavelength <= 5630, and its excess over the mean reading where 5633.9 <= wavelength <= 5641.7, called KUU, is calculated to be 0.04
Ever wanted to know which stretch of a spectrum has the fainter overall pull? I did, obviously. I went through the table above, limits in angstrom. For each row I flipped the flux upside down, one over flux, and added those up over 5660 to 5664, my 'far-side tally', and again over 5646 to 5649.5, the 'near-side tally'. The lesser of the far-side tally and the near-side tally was 0.254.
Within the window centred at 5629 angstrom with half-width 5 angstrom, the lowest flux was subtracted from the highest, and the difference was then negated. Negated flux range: -1.8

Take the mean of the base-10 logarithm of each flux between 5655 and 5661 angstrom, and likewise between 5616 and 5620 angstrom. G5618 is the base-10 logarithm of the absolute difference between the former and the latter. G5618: -1.7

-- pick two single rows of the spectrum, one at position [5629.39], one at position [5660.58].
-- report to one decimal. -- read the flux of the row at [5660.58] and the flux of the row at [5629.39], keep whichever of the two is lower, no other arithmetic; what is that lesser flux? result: 11.4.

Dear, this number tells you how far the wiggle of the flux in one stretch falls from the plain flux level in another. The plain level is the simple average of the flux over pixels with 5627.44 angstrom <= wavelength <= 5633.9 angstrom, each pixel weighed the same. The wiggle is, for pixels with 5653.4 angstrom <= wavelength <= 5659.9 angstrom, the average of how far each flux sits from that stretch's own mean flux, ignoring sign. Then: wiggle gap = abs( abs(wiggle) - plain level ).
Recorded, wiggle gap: 11.23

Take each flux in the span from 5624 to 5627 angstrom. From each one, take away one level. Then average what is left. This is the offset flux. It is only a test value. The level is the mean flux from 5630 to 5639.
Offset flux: -0.10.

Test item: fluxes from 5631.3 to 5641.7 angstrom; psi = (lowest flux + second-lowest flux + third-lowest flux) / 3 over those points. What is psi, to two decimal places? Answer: 11.11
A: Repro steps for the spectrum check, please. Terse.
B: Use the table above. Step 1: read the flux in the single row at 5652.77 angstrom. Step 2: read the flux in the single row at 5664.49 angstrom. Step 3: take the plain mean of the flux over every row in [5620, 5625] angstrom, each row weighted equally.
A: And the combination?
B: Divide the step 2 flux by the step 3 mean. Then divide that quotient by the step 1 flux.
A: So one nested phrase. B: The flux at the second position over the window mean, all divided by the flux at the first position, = 0.082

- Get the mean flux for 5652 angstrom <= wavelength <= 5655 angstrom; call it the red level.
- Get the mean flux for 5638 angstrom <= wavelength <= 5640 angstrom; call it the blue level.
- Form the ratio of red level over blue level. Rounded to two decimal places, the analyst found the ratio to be 1.00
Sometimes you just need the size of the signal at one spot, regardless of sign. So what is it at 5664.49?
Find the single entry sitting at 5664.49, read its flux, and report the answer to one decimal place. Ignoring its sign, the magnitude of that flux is 11.4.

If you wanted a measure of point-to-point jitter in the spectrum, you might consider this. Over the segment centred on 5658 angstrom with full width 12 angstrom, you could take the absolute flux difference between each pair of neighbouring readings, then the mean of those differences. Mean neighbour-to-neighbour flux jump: 0.57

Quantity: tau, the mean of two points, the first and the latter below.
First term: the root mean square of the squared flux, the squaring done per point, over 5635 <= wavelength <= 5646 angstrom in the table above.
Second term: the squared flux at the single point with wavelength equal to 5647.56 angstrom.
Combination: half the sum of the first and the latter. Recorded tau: 137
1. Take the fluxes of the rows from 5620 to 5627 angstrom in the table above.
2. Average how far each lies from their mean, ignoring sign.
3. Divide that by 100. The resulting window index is 0.0033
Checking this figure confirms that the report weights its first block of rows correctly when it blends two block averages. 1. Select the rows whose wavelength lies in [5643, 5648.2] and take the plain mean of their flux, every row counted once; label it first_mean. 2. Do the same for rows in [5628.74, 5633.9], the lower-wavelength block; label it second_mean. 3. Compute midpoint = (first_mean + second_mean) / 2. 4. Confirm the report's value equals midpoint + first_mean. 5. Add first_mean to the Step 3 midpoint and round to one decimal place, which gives 23.0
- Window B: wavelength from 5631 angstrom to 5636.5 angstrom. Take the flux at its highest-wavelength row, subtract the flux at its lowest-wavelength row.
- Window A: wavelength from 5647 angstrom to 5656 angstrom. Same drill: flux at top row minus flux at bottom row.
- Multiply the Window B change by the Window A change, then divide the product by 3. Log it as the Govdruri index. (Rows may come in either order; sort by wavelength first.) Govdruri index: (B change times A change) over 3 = -0.32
